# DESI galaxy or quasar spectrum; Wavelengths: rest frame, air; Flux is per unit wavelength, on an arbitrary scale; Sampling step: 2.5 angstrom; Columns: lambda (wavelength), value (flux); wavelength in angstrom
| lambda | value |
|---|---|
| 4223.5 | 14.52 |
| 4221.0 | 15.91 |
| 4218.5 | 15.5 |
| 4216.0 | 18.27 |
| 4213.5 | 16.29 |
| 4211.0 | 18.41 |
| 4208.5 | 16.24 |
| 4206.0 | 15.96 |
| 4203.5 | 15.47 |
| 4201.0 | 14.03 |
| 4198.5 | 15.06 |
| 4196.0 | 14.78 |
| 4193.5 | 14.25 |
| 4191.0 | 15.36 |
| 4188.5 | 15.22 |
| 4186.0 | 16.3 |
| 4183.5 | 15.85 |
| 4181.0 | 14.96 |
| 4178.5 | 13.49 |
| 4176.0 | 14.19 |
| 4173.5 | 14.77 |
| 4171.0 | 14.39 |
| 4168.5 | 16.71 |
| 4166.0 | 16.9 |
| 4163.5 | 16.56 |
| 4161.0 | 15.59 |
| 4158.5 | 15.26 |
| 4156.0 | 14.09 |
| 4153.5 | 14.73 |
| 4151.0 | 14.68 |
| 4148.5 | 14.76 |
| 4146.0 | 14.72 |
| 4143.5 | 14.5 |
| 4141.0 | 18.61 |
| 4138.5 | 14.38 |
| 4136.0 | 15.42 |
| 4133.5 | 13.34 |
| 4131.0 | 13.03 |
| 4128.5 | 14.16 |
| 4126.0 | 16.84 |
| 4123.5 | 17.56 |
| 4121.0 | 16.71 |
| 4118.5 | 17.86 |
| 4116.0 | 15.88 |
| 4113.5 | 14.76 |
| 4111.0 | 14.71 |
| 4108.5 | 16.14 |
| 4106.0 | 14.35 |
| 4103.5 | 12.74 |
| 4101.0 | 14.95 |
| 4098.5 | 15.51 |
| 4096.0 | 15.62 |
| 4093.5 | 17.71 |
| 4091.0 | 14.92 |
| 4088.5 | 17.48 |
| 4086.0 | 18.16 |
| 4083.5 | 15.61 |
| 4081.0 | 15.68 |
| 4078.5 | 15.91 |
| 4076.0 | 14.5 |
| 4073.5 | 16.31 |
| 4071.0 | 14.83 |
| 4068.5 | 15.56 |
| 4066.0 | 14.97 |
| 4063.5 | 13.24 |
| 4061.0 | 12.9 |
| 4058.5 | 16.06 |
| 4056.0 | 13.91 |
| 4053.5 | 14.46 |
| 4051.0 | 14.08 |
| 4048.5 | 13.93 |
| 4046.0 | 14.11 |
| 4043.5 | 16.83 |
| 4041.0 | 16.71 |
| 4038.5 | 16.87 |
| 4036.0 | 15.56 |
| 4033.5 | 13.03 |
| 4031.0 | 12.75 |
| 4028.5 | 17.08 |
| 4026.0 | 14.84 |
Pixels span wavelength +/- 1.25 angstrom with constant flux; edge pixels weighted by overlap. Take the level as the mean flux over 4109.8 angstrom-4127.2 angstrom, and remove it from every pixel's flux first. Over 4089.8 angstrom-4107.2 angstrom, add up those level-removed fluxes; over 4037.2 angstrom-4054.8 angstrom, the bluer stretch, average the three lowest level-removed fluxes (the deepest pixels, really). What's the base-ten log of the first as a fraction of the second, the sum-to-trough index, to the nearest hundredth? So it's 0.57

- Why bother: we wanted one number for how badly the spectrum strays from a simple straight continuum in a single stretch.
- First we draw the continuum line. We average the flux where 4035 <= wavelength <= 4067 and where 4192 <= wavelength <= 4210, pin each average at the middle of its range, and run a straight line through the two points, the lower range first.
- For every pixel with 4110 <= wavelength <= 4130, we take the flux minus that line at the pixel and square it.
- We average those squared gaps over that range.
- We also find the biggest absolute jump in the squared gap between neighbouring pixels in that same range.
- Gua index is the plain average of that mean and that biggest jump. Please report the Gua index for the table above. 5.1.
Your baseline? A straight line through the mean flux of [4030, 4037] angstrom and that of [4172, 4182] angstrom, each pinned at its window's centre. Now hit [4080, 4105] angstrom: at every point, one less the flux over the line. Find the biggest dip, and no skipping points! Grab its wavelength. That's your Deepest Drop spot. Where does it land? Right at 4103.5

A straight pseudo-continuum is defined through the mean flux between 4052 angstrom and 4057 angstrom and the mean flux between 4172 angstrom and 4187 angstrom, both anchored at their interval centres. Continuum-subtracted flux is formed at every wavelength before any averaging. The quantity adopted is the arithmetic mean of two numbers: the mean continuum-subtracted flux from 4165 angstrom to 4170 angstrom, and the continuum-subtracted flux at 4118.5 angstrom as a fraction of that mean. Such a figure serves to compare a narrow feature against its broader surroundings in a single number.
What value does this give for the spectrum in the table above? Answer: 1.8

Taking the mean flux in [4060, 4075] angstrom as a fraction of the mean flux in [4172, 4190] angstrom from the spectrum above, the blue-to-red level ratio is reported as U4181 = 0.98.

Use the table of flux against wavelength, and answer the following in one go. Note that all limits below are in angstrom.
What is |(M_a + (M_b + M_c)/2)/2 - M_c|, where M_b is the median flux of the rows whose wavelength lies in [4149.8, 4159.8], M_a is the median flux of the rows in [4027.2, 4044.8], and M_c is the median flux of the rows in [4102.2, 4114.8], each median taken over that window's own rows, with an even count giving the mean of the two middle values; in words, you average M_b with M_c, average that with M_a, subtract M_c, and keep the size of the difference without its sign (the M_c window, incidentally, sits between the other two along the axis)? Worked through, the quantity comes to 1.00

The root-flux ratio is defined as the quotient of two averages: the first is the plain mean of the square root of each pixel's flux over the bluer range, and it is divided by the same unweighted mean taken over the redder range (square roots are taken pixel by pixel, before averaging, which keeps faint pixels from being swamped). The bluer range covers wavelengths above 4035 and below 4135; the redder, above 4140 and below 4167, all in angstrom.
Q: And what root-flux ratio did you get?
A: 1.00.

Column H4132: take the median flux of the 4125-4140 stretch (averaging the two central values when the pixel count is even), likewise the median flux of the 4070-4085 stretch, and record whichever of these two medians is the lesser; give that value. 14.3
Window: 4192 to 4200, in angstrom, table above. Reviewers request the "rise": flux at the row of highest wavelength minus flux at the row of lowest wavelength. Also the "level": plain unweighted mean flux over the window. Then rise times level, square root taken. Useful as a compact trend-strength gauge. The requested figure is 3.5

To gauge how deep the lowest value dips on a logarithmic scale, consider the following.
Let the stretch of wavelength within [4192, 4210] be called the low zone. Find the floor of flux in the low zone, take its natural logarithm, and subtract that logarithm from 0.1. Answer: -2.54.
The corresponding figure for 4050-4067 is -2.46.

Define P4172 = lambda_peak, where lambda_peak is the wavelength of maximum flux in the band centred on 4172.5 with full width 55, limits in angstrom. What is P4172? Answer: 4166.0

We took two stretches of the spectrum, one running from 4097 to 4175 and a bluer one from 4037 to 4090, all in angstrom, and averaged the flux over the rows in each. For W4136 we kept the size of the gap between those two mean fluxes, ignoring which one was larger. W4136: 0.03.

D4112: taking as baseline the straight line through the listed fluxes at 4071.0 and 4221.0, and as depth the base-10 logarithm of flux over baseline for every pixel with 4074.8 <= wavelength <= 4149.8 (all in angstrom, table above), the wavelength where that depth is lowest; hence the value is 4103.5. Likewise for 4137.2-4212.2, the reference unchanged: 4178.5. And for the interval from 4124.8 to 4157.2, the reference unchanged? 4131.0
